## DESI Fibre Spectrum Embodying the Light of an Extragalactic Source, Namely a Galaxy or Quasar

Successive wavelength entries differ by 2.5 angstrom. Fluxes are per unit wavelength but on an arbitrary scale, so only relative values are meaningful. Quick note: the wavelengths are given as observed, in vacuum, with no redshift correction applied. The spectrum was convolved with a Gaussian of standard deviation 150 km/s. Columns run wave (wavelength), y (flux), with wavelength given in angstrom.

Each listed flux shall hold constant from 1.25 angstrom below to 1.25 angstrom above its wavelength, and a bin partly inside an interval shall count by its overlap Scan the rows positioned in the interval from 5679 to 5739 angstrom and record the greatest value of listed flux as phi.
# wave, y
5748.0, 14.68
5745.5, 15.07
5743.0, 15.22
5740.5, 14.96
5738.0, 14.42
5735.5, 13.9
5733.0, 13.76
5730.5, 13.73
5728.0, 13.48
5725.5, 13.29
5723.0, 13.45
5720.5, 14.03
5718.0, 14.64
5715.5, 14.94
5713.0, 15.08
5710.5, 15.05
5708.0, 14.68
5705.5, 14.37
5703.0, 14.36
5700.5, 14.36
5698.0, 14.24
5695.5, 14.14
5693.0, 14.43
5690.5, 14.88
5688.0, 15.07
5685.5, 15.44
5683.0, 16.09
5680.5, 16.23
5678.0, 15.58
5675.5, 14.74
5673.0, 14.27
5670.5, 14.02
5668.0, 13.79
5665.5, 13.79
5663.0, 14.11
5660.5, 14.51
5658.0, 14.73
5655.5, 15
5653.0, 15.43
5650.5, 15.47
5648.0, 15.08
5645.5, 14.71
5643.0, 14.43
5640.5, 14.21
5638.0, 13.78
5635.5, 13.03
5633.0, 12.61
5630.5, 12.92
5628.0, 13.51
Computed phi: 16.23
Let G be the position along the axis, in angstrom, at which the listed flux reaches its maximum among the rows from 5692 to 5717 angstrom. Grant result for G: 5713.0 angstrom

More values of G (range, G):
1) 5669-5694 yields 5680.5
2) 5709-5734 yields 5713.0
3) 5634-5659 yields 5650.5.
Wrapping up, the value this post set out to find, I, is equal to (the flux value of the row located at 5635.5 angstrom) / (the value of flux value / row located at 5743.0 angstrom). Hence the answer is 0.86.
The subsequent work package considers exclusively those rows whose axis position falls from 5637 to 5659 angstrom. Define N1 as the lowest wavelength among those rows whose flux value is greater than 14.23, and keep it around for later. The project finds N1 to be 5643.0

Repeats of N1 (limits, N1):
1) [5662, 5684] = 5673.0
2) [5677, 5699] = 5678.0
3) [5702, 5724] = 5703.0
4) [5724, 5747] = 5738.0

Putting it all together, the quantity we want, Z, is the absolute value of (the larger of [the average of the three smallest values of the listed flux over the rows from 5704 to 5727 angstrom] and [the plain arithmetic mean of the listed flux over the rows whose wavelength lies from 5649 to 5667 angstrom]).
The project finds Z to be 14.72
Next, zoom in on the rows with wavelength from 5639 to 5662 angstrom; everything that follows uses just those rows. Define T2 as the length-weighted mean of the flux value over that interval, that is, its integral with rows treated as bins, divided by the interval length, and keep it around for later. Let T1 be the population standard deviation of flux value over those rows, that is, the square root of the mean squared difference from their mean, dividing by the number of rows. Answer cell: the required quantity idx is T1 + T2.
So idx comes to 15.2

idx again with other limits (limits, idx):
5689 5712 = 14.8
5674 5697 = 15.8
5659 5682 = 15.4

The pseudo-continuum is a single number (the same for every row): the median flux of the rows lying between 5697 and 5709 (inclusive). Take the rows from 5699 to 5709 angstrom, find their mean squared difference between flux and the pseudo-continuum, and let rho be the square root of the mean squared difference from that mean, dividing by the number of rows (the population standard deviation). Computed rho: 0.0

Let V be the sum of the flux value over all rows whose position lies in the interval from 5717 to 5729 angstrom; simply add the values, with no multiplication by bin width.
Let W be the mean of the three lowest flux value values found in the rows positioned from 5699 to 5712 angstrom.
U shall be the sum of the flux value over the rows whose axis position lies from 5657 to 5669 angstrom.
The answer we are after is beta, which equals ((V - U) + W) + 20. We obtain 32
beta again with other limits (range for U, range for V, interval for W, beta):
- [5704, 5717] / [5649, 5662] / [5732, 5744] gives 35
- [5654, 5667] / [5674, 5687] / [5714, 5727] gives 40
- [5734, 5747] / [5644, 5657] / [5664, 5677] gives 36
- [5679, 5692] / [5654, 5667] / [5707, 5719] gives 29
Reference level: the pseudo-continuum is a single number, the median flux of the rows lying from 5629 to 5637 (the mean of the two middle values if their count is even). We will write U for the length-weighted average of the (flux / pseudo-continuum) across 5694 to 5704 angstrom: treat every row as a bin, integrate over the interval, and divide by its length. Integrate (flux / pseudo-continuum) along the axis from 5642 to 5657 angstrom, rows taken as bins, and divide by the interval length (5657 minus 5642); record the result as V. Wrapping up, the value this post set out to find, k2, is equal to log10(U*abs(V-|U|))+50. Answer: 48.8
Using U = 1.105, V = 1.16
